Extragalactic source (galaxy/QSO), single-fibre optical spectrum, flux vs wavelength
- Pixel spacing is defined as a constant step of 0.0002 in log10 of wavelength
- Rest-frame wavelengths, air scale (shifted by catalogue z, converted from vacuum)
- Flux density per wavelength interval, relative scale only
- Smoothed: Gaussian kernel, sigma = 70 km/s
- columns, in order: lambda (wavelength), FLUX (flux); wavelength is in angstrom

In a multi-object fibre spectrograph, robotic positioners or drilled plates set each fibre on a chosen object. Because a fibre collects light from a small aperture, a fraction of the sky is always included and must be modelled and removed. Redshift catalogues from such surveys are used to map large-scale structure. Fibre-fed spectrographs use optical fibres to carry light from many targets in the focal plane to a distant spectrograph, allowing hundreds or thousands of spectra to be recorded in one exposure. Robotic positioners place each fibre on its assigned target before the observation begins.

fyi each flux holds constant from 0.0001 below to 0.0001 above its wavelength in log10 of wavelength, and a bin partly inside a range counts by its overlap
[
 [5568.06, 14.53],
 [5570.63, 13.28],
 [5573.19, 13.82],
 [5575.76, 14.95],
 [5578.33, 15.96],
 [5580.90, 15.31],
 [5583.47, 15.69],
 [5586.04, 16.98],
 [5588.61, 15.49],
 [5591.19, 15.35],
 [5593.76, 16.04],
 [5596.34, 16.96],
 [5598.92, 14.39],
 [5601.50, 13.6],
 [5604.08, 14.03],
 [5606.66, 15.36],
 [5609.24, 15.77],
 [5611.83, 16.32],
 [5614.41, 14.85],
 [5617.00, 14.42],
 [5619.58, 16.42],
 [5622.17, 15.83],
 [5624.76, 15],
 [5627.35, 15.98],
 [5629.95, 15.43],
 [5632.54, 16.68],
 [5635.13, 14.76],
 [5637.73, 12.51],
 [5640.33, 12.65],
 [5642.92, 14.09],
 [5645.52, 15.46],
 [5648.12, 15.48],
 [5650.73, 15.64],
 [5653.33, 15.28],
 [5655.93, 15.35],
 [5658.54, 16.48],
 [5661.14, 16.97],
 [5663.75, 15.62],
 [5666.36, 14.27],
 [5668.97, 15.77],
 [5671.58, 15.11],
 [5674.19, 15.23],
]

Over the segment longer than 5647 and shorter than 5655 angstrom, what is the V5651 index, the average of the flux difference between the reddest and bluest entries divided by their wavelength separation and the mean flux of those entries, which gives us 7.71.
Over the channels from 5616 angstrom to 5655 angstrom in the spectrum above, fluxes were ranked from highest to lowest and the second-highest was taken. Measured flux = 16.42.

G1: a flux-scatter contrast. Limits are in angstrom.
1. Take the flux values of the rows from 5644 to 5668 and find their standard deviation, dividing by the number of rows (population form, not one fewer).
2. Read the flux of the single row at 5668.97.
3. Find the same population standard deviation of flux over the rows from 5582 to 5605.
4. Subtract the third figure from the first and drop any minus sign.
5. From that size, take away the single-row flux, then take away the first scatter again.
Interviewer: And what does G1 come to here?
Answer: -16.1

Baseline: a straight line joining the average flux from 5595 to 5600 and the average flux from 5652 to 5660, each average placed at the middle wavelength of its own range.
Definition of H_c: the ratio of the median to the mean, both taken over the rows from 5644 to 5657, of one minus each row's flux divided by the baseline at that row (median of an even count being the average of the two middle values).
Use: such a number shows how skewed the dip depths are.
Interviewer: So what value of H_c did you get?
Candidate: 0.9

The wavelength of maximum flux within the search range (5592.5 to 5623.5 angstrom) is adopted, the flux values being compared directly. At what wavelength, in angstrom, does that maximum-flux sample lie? 5596.34 angstrom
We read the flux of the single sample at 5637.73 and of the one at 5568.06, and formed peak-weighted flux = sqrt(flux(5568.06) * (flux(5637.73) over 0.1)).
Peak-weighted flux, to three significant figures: 42.6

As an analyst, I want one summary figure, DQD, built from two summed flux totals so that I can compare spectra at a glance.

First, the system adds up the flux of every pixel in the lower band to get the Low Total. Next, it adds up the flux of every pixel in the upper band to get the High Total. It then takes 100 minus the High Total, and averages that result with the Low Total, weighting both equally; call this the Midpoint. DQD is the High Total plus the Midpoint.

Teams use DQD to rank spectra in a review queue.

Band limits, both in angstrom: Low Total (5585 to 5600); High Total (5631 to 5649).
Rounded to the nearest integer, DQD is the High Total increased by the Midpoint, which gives 148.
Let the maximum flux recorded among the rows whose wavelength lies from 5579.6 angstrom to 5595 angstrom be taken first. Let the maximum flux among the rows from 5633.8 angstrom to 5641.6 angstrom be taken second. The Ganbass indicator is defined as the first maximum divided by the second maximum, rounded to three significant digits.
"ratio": 1.15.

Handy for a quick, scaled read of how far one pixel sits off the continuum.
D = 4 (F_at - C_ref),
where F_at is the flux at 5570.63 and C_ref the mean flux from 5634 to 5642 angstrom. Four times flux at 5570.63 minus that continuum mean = 0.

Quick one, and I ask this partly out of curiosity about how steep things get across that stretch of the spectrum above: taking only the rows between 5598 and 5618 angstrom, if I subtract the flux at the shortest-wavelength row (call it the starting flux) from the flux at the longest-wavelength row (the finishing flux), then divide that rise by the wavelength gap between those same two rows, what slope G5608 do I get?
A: 0.00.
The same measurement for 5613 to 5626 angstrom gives 0.01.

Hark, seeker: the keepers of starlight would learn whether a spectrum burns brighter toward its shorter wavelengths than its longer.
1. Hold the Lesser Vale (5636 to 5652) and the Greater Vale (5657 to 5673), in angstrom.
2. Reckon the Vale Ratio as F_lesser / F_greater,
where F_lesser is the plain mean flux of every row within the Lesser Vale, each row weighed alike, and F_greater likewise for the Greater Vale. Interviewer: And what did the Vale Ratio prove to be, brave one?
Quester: 0.91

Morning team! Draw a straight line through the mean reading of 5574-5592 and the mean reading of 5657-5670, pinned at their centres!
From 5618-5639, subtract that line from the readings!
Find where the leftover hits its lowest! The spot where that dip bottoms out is 5637.73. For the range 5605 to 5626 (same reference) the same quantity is 5617.00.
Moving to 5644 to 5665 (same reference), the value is 5653.33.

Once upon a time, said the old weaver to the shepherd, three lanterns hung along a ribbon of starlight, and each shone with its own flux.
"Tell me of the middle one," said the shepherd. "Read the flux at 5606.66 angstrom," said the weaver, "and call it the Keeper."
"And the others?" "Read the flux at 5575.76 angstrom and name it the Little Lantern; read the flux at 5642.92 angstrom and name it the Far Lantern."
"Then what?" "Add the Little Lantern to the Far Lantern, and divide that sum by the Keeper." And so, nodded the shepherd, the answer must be 1.89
